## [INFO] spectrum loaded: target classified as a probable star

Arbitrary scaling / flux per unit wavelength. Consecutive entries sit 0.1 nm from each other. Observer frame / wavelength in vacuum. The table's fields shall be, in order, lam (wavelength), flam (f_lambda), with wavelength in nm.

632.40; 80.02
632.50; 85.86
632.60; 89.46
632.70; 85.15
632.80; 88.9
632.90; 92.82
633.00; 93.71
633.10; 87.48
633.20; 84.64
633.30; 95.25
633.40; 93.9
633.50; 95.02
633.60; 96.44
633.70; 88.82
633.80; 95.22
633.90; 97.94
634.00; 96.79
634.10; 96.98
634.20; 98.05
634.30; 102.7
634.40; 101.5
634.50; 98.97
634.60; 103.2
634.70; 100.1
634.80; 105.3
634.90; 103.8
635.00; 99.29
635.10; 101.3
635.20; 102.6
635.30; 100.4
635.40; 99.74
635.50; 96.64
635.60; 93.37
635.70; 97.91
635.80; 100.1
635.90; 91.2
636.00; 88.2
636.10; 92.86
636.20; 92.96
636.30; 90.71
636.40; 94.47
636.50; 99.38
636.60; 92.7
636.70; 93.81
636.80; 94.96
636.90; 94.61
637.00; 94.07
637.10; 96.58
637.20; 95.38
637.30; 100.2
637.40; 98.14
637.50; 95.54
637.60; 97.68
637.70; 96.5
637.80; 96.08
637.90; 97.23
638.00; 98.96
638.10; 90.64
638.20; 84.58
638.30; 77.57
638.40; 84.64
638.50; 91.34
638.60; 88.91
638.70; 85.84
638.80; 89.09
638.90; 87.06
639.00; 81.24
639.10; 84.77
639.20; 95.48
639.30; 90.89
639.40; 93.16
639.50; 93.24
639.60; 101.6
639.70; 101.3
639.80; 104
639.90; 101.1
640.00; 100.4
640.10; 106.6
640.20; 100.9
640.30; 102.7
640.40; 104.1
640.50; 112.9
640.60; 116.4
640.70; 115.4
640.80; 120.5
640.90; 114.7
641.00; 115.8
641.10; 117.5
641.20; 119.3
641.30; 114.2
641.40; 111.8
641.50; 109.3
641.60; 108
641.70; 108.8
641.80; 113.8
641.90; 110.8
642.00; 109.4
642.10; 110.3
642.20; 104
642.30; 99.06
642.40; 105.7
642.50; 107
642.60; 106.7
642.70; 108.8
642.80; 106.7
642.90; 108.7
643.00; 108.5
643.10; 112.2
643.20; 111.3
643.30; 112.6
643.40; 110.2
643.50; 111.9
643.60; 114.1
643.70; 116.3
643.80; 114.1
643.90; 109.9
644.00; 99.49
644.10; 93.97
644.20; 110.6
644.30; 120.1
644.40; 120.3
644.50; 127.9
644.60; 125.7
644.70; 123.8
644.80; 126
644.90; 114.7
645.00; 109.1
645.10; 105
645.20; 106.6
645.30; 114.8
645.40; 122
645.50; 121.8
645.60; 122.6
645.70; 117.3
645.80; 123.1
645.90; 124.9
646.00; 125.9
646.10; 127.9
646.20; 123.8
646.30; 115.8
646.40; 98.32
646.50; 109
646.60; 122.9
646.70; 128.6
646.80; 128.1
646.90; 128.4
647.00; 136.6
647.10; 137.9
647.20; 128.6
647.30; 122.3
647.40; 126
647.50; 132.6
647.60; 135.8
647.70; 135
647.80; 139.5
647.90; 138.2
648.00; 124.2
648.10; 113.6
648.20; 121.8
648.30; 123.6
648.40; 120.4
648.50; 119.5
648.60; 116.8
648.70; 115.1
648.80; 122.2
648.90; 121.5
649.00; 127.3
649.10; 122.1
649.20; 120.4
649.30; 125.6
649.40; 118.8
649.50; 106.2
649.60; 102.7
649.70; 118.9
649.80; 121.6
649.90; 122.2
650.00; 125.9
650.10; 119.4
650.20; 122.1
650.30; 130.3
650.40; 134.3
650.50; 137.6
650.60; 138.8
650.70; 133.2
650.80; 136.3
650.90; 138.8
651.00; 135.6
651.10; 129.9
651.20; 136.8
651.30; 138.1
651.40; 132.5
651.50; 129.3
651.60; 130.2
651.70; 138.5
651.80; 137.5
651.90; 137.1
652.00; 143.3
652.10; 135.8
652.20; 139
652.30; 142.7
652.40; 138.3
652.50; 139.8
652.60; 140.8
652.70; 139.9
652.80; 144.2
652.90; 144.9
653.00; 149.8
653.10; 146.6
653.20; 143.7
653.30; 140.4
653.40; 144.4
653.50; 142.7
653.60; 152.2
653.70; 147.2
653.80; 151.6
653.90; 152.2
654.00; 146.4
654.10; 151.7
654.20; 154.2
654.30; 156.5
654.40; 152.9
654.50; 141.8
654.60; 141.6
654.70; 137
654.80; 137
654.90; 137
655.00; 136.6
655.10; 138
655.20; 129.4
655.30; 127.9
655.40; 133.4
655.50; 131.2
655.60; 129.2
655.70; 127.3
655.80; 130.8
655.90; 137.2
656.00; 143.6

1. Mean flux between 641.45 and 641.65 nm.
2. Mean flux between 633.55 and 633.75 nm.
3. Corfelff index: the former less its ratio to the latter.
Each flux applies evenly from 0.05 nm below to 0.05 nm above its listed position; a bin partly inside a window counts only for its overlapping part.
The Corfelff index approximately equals 107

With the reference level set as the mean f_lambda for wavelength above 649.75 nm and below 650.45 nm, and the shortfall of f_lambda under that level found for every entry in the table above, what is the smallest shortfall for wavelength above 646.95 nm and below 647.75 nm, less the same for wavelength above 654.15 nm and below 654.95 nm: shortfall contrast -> 19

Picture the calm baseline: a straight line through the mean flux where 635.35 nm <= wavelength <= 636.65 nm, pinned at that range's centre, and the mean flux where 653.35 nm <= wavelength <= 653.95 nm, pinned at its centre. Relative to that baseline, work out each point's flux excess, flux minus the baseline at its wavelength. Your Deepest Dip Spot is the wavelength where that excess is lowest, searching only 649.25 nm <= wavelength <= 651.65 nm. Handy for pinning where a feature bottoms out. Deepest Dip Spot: 649.60 nm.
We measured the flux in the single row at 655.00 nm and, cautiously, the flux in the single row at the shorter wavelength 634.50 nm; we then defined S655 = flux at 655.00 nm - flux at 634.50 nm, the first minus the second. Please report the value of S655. 38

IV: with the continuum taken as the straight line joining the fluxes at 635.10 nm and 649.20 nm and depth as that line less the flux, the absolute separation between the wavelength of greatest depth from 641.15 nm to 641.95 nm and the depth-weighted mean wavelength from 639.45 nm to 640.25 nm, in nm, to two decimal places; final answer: 1.81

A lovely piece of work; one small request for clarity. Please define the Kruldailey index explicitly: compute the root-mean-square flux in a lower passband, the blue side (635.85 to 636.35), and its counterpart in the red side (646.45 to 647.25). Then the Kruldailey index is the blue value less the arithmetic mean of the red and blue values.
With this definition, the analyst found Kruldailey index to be -18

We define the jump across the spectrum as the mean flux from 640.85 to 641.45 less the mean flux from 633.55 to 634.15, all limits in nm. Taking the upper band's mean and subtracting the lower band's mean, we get 20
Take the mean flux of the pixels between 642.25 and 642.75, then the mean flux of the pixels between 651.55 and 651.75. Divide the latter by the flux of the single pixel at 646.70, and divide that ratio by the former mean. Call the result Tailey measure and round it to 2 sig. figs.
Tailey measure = 0.0099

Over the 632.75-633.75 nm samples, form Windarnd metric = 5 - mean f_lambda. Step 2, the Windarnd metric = -87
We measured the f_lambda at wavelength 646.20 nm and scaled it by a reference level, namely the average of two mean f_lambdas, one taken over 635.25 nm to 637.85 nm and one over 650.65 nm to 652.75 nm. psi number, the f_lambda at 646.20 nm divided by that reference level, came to 1.07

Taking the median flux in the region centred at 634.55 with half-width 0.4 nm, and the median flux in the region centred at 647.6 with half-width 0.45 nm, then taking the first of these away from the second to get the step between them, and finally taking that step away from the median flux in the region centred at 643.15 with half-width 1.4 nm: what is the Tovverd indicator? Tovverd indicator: 80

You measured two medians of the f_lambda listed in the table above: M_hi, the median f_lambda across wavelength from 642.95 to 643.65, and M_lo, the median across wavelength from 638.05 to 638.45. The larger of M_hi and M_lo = 112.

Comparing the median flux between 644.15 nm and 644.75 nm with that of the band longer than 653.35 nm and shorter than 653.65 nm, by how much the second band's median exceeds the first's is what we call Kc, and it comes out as 22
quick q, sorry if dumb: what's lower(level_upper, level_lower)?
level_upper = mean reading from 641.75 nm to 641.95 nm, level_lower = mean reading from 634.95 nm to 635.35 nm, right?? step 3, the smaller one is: 101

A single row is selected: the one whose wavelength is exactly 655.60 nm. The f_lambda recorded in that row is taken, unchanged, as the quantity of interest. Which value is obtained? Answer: 129.2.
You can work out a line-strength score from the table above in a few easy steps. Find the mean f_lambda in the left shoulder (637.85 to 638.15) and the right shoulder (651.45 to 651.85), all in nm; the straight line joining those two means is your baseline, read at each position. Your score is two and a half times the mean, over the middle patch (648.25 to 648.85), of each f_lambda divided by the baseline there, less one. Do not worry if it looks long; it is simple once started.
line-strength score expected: -0.11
